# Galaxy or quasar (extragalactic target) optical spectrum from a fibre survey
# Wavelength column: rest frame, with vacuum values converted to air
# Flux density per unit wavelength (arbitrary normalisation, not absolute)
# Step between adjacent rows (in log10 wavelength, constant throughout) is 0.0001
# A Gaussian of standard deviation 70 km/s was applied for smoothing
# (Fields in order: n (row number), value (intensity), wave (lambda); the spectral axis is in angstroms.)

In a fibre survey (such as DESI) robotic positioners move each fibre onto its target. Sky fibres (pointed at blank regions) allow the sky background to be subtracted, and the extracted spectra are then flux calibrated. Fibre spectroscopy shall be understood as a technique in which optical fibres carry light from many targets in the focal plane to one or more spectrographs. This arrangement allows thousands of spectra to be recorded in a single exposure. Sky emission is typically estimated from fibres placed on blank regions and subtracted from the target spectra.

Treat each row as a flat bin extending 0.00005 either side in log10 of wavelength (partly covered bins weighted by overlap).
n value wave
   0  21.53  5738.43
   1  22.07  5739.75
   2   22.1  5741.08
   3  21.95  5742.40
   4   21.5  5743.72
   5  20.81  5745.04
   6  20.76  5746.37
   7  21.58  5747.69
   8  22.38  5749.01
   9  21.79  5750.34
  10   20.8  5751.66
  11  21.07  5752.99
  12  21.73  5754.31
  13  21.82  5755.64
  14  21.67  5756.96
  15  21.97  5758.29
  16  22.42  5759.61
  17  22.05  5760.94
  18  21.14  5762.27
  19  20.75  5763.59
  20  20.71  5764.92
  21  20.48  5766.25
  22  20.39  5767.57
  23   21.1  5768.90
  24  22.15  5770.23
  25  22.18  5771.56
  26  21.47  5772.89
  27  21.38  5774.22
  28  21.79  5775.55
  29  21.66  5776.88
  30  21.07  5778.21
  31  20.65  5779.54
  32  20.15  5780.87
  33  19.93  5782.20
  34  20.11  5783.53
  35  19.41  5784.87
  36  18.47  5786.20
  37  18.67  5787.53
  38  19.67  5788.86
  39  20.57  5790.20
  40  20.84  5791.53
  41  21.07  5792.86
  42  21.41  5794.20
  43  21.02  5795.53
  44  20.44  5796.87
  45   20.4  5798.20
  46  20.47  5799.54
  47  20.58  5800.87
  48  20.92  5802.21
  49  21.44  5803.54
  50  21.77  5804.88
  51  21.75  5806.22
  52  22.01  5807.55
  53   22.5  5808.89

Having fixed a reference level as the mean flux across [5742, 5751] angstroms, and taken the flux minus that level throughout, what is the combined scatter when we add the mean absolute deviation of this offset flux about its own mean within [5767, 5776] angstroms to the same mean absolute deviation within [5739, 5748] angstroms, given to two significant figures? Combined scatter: 0.91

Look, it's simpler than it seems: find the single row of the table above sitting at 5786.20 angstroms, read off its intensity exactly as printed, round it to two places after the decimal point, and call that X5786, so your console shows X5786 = 18.47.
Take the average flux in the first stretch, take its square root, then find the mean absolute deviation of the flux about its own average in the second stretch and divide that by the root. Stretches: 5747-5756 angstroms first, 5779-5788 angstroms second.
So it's 0.14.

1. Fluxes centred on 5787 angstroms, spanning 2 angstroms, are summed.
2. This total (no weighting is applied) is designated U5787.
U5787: 37.1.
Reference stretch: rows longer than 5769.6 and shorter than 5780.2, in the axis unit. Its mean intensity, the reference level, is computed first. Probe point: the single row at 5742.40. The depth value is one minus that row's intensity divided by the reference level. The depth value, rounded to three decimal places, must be -0.019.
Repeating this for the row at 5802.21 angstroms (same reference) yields 0.029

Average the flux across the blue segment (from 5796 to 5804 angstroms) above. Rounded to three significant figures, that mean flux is 20.7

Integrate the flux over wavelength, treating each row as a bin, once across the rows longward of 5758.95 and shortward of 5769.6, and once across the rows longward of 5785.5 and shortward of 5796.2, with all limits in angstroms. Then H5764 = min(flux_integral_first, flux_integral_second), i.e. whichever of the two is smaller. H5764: 216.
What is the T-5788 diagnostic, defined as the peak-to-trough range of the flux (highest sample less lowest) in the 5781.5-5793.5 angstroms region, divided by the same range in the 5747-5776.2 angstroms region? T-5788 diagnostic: 1.3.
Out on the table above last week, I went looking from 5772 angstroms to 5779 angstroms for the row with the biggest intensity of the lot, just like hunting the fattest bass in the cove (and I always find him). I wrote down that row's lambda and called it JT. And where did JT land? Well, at 5775.55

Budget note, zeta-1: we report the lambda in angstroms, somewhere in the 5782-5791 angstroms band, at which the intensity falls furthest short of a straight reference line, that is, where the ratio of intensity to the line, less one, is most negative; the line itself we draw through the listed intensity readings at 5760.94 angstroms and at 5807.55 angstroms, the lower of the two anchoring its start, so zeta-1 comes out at 5786.20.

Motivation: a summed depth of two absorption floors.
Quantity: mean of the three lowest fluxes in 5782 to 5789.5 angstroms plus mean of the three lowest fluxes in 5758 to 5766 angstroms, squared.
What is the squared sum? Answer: 1577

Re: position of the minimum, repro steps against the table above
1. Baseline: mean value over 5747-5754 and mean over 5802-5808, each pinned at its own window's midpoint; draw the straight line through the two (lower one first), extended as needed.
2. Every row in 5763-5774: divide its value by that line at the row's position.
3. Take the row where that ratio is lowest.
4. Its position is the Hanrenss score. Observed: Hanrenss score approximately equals 5767.57 angstroms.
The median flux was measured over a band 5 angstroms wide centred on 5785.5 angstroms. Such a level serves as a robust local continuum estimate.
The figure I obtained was 19.0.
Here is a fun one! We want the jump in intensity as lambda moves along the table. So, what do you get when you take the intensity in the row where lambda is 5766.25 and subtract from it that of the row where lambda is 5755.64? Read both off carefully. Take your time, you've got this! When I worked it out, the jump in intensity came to -1.3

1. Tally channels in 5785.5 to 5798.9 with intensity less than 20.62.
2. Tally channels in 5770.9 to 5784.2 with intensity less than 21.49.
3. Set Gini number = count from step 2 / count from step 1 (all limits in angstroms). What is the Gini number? 1.17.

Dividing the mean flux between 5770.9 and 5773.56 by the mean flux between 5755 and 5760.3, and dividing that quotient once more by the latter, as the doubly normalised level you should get 0.045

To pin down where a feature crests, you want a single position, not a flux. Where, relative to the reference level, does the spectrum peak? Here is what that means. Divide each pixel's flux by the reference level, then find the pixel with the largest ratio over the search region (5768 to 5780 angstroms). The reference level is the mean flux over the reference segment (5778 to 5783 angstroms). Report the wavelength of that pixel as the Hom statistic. 5771.56 angstroms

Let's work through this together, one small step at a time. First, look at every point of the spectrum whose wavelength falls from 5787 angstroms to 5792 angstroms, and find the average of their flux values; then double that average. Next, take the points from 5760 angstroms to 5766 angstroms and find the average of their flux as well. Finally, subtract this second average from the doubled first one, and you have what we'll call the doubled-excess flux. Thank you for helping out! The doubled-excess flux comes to 18.7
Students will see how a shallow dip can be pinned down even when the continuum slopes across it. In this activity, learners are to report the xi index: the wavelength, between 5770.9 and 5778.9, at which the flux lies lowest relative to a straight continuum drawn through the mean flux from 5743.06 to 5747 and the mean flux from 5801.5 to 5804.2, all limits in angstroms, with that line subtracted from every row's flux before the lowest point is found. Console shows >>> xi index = 5778.21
